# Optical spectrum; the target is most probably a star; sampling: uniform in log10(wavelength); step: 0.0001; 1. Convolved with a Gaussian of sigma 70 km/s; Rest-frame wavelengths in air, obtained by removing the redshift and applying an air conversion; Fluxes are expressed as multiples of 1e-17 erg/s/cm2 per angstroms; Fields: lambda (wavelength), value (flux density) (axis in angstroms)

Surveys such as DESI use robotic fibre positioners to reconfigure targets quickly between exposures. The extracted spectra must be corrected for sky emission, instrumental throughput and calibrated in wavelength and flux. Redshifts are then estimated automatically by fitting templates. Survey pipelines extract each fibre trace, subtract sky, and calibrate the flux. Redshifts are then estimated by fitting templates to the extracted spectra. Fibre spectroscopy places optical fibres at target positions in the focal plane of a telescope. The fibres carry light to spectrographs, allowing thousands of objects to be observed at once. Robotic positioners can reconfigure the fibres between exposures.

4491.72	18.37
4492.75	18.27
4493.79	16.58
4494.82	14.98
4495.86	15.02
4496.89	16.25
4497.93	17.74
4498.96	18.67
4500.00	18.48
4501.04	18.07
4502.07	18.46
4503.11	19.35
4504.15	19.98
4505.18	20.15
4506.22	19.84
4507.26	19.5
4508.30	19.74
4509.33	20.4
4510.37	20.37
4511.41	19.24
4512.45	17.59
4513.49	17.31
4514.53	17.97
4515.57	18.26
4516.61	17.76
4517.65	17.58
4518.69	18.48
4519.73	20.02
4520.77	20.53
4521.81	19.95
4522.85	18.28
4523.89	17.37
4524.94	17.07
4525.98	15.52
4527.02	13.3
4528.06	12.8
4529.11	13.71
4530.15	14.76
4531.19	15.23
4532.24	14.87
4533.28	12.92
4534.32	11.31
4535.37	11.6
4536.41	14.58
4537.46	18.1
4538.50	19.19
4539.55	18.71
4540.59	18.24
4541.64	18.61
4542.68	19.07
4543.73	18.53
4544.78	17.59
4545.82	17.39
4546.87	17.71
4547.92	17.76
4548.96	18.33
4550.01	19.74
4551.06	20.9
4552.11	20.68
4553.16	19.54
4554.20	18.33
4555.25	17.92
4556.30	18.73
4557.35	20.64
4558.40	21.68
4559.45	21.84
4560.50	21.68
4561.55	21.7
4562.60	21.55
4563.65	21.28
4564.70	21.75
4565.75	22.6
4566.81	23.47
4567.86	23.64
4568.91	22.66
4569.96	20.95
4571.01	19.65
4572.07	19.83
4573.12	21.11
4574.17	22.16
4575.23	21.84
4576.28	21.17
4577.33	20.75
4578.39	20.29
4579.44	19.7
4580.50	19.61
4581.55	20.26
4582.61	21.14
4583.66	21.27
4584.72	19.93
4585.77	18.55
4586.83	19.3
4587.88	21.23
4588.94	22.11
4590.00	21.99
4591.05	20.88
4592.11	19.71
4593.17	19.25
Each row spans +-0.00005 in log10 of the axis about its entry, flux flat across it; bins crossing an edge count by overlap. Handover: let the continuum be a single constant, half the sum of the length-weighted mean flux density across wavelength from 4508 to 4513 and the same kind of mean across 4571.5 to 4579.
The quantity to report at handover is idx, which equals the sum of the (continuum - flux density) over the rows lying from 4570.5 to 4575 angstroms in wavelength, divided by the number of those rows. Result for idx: -0.5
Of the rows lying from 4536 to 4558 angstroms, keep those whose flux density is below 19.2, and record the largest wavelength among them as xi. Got 4556.30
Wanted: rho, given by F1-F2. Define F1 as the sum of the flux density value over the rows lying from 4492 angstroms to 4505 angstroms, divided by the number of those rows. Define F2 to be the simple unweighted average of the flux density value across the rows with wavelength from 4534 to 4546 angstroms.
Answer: 0.7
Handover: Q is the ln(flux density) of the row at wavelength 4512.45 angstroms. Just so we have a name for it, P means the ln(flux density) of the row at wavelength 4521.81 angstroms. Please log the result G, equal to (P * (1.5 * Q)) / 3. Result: 4.29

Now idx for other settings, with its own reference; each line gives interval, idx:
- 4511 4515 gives 2.2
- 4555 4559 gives 0.5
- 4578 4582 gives 0.3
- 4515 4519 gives 2.2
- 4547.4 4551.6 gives 1.0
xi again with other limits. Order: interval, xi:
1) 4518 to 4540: 4539.55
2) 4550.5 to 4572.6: 4556.30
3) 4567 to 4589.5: 4585.77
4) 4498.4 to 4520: 4518.69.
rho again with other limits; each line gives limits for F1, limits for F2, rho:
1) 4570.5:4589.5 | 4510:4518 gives 2.3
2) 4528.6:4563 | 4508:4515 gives -1.0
